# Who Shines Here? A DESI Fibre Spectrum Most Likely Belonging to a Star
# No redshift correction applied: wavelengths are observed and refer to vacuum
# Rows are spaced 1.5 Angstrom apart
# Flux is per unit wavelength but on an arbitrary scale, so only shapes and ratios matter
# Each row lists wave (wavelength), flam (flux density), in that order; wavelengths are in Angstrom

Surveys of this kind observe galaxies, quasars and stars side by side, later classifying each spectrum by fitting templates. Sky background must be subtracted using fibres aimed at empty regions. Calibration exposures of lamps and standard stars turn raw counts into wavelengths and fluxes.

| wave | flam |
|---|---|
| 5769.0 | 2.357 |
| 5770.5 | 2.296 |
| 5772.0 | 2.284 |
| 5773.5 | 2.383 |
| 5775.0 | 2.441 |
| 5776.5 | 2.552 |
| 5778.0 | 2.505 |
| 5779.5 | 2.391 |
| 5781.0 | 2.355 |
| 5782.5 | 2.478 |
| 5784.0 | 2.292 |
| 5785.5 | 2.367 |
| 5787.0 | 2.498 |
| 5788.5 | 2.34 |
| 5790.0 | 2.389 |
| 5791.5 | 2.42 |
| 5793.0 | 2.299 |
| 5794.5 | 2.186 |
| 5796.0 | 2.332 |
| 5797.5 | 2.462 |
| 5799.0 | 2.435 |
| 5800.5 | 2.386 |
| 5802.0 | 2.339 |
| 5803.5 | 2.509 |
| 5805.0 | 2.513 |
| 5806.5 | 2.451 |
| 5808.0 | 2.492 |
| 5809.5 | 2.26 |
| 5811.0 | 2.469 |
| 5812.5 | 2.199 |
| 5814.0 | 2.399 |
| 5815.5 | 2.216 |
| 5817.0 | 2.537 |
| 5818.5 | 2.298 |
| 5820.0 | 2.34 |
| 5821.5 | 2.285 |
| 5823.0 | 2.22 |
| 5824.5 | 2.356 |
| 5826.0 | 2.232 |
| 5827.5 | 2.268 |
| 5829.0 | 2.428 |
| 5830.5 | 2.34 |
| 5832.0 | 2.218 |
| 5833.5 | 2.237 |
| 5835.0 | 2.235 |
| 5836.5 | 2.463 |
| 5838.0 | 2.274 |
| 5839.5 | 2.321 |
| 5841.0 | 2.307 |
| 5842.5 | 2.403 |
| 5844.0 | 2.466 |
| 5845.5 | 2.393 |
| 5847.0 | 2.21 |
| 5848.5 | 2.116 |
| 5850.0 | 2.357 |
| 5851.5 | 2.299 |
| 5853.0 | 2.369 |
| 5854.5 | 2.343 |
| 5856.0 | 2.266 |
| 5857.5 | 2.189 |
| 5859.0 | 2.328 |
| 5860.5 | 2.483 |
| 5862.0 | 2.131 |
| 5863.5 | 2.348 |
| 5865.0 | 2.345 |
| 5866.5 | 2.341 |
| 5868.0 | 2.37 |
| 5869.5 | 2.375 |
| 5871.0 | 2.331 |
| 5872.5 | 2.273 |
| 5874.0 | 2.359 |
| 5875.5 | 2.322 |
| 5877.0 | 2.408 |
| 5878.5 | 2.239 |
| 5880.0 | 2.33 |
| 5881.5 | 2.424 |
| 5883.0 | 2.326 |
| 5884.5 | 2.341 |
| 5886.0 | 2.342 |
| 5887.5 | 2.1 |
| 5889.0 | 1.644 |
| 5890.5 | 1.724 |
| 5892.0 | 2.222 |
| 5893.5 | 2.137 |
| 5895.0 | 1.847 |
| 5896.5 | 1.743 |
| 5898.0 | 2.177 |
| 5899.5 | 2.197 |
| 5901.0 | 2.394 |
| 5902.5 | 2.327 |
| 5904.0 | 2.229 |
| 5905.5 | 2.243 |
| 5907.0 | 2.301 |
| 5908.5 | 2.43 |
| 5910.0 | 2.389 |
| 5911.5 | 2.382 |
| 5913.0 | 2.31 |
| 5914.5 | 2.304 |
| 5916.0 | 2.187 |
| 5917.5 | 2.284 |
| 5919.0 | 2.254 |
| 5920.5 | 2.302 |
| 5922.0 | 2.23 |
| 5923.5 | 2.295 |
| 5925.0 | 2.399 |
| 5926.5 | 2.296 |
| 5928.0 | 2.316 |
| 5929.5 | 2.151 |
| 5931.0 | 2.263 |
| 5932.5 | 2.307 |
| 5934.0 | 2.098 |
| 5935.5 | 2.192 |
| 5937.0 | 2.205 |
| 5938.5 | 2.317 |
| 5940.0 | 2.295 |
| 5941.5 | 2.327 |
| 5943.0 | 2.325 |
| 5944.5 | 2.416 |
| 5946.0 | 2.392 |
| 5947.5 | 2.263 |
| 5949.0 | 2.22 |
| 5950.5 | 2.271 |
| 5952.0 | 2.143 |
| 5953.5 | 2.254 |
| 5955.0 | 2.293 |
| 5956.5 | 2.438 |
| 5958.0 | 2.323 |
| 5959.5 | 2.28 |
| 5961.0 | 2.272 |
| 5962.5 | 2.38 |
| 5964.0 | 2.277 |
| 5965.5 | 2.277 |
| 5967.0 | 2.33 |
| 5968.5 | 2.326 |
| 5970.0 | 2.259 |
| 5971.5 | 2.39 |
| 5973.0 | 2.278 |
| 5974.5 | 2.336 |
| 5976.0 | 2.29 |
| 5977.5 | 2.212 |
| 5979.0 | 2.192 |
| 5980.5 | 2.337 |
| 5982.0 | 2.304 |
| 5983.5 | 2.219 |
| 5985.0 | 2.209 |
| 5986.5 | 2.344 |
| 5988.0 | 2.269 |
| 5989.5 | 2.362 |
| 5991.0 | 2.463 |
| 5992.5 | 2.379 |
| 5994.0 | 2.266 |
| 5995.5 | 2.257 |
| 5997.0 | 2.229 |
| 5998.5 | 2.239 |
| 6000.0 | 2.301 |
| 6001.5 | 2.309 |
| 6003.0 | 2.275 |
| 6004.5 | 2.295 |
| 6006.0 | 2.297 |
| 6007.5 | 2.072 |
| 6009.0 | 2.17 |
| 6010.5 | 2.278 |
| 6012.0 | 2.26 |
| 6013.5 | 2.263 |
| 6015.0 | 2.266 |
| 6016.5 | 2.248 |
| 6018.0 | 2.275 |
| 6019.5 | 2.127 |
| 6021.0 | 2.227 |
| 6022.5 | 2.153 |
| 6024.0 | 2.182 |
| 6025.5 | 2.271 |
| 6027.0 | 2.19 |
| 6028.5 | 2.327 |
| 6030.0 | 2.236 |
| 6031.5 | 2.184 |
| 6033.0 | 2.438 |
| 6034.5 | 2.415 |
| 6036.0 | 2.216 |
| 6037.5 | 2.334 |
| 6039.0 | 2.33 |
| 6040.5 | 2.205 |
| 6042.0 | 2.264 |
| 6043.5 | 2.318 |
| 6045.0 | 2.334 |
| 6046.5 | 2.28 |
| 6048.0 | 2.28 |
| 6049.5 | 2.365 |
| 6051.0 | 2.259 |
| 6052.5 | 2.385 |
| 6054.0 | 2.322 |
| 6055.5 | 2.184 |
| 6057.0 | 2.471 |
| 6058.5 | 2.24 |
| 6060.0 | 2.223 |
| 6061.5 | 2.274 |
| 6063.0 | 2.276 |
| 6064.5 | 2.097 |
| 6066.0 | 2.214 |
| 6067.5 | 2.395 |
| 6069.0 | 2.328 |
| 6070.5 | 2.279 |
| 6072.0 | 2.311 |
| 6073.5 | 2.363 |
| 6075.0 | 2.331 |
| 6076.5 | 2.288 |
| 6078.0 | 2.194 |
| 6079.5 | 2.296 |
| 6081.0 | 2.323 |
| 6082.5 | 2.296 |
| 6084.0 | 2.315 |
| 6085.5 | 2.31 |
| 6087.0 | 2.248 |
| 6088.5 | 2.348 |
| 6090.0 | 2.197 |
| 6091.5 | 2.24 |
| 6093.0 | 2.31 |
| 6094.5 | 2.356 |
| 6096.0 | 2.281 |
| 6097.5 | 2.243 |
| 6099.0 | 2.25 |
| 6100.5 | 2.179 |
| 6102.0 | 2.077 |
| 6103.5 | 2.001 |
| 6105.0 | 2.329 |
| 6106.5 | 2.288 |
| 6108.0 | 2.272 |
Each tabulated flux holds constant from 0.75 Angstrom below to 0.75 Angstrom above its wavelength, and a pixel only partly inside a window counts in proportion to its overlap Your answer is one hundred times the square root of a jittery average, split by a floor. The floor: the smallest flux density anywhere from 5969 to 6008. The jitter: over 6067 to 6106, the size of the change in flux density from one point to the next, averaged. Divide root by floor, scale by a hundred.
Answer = 12.7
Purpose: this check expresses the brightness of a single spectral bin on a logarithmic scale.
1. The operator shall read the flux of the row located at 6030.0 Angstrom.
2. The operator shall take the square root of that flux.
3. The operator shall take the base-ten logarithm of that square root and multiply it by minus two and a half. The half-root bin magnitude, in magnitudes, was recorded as -0.437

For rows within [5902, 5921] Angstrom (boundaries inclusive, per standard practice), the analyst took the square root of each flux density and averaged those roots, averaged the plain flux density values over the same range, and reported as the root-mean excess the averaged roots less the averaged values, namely -0.786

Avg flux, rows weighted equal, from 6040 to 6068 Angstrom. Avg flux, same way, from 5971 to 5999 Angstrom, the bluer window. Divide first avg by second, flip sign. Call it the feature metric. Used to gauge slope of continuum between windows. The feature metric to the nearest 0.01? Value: -1.00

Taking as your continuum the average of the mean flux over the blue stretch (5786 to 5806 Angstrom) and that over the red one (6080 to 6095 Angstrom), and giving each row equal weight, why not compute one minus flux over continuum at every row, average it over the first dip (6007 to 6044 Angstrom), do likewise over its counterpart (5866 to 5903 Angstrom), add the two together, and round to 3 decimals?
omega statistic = 0.096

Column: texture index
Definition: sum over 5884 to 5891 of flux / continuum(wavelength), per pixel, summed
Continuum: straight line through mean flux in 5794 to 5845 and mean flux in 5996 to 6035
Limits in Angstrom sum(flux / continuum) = 4.38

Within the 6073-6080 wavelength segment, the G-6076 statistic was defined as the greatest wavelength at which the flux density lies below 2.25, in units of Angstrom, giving 6078.0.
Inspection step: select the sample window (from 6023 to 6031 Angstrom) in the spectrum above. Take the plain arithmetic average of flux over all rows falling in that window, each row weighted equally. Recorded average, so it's 2.24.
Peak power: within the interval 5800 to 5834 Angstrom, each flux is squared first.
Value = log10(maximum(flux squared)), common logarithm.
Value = 0.809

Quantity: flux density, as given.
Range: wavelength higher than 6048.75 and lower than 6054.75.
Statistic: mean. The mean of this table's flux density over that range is 2.33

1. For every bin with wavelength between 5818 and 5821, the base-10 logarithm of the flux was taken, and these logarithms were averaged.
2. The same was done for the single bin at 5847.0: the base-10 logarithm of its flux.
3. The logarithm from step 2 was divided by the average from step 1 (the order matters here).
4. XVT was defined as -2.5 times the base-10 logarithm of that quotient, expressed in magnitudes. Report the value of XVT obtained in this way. 0.06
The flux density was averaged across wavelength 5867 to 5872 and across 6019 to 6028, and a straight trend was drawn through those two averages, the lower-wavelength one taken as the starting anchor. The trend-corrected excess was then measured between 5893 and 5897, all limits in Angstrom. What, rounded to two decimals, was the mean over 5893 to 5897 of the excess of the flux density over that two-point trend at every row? -0.42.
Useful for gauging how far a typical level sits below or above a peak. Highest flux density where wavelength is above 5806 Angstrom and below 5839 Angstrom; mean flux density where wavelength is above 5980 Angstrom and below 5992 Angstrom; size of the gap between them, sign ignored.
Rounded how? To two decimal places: 0.22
